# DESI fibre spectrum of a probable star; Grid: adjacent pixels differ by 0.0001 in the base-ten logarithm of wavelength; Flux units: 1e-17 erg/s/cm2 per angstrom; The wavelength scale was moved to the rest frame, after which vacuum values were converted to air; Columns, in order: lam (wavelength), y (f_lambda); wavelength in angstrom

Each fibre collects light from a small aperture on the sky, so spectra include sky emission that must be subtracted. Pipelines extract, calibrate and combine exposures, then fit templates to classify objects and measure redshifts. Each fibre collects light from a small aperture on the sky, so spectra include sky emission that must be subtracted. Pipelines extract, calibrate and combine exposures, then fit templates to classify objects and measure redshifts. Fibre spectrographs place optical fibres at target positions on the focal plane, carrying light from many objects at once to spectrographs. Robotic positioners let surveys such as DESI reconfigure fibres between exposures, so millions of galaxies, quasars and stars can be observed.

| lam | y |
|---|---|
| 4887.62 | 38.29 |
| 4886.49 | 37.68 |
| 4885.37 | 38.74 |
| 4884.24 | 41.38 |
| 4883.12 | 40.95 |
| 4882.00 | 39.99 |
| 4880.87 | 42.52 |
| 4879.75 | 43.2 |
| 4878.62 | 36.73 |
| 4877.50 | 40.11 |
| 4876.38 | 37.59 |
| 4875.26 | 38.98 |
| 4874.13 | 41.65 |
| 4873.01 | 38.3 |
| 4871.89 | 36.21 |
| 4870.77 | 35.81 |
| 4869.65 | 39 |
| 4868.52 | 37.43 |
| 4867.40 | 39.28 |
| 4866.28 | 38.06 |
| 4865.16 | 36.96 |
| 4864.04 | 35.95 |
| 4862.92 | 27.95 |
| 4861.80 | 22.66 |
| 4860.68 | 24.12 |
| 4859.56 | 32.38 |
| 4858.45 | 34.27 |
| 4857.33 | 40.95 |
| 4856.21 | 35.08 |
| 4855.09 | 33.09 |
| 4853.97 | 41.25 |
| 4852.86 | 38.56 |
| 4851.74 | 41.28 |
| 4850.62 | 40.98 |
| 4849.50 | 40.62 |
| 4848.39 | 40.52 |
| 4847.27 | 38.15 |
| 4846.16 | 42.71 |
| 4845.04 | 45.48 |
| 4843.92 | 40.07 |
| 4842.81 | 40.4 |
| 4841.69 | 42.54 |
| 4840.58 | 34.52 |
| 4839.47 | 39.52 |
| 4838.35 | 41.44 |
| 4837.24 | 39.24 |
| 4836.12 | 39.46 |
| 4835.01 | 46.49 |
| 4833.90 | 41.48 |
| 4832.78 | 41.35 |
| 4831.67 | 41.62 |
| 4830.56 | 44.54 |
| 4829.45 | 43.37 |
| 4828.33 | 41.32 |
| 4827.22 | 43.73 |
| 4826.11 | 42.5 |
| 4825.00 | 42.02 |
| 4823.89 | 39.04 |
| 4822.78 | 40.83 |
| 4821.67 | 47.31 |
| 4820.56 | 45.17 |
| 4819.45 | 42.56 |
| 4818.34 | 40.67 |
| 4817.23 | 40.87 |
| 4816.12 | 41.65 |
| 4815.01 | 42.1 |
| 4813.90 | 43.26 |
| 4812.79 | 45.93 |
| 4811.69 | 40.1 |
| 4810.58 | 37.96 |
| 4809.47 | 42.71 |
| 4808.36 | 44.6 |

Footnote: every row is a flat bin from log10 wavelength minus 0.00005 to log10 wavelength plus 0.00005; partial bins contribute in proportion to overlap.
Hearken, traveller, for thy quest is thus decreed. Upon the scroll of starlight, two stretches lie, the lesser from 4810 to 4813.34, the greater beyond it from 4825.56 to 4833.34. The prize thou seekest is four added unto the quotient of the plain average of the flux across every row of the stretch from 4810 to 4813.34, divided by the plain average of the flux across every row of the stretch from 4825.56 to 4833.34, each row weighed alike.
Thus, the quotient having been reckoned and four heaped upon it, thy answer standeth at 4.97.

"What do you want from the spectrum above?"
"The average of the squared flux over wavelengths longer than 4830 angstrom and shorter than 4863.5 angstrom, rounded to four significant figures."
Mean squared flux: 1508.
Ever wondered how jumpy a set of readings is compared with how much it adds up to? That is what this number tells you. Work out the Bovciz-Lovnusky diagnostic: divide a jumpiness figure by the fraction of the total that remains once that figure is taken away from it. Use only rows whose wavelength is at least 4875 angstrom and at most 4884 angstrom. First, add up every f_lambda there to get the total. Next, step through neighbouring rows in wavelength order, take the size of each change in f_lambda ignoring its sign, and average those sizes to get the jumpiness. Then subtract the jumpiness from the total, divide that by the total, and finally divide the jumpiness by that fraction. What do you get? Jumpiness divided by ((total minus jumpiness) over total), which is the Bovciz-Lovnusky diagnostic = 2.58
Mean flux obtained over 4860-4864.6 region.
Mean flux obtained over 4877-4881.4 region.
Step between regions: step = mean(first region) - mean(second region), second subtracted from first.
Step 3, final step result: -13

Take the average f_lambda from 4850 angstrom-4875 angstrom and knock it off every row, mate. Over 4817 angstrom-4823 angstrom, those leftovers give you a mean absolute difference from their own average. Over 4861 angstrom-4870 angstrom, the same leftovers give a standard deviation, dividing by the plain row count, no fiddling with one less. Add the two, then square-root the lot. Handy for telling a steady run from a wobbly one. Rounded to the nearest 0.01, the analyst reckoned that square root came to 2.81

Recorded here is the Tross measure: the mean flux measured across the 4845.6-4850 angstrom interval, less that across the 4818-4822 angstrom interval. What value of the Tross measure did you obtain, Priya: -3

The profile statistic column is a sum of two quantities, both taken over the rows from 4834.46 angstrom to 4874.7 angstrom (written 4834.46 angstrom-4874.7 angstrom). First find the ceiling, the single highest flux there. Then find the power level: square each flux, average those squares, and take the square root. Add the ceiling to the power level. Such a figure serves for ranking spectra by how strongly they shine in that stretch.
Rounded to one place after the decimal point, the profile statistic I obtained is 84.7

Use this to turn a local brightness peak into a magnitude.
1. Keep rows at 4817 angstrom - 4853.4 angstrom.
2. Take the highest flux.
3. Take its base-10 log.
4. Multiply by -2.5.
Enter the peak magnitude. -4.187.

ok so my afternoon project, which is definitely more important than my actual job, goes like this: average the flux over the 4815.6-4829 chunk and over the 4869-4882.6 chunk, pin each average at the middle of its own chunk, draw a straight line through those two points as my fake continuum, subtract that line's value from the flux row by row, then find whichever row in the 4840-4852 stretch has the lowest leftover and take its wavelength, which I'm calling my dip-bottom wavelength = 4840.58 angstrom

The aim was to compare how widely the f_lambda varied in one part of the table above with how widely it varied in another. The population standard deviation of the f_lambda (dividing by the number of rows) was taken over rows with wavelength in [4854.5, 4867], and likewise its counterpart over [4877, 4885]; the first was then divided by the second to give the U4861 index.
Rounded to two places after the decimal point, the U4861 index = 2.81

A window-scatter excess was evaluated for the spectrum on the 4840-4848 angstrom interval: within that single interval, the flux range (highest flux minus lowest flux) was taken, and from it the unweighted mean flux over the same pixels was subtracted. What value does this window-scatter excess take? -29.6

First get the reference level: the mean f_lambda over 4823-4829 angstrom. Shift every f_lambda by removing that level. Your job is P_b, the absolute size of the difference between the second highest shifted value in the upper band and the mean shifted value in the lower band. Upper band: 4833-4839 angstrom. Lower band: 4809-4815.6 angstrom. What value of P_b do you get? 0.5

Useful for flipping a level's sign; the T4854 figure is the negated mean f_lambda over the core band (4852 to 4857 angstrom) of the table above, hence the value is -37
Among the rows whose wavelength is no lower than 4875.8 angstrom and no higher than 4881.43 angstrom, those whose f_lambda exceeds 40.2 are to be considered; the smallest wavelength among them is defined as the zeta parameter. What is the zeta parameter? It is 4879.75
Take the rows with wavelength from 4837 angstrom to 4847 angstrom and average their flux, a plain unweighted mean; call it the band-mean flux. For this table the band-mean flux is 40.7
